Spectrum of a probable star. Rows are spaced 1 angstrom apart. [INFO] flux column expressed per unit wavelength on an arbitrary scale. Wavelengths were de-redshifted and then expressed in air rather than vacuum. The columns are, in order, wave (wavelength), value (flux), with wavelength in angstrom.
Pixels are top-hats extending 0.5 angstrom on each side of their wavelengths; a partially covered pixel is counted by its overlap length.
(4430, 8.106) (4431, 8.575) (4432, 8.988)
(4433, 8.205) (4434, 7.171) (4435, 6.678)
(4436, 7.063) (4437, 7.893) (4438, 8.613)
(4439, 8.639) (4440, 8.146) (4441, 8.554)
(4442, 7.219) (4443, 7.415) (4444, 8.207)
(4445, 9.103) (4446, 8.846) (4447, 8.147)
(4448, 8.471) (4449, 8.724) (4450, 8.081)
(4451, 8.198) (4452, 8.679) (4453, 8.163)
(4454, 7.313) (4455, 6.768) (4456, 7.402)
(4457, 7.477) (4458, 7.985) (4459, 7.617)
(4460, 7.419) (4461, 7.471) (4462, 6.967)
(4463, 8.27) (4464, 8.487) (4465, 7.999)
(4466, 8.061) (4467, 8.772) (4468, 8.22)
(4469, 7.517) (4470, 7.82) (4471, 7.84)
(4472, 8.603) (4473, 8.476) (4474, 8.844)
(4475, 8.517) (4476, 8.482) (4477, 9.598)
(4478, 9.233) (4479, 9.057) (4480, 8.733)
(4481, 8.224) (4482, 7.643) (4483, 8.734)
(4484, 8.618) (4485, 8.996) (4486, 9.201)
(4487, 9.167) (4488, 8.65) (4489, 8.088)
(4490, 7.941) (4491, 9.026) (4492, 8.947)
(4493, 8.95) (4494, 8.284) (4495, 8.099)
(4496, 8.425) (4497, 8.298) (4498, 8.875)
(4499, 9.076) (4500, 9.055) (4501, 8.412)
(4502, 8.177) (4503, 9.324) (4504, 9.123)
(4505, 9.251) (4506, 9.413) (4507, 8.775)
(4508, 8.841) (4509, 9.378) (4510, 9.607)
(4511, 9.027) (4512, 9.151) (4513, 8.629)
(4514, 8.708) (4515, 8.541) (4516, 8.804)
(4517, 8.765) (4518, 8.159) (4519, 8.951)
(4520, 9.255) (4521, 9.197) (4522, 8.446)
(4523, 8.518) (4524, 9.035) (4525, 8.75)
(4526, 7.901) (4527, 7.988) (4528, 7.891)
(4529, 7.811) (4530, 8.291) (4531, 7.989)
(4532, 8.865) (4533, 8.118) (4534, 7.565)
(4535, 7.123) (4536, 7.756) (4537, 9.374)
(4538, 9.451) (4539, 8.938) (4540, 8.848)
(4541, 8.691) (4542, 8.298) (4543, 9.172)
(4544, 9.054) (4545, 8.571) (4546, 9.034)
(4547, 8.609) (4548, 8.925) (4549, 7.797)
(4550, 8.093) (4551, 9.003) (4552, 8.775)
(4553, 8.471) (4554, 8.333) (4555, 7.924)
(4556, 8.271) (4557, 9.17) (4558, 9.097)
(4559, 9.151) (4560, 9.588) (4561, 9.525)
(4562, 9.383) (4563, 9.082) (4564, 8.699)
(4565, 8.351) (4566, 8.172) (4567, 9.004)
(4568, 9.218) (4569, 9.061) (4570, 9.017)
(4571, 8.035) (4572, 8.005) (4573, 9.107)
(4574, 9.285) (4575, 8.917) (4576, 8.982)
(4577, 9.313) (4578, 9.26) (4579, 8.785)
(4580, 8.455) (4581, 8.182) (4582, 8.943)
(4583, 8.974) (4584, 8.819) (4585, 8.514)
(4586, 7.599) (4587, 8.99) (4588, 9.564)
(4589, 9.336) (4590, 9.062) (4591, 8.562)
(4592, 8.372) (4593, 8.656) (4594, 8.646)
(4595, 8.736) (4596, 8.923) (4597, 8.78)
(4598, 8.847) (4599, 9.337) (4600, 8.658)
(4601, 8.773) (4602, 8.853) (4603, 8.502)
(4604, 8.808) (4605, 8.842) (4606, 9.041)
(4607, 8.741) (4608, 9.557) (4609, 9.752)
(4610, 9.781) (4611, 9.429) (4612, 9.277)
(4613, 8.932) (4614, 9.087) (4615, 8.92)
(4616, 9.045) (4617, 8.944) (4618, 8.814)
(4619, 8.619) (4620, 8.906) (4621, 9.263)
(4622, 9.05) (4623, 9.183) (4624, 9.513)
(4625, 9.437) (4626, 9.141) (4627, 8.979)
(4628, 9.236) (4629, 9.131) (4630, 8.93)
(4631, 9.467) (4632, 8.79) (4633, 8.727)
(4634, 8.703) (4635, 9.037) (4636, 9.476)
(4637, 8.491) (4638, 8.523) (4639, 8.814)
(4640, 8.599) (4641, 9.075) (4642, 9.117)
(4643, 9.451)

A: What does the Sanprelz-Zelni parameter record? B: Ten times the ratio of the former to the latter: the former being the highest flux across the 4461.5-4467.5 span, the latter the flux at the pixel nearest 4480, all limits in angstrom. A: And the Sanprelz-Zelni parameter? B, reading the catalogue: 10.0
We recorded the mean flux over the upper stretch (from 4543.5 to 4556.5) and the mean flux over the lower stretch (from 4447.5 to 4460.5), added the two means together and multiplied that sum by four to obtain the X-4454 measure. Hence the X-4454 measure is 66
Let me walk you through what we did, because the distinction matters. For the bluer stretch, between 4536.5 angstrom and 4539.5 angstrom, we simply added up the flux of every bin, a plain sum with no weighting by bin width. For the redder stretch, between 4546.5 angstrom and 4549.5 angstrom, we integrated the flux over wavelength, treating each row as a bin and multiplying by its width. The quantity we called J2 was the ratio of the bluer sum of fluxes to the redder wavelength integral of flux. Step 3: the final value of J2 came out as 1.10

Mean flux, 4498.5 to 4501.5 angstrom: 8.85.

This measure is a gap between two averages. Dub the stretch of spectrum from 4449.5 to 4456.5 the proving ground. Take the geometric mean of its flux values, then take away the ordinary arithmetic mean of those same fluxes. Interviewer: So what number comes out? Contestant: -0.024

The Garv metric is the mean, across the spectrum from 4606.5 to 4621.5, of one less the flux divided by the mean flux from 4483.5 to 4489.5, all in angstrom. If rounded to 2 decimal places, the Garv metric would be -0.04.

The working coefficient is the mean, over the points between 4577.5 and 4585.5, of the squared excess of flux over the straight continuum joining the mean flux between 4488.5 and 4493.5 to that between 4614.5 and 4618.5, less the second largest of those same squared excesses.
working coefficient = -0.1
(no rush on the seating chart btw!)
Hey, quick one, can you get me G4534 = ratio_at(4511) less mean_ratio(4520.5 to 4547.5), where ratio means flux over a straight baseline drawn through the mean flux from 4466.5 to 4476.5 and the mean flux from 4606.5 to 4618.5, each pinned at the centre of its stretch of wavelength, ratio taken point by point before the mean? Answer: 0.08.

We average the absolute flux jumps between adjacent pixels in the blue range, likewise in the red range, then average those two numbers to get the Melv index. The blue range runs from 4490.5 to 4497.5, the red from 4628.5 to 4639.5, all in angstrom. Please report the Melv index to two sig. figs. 0.29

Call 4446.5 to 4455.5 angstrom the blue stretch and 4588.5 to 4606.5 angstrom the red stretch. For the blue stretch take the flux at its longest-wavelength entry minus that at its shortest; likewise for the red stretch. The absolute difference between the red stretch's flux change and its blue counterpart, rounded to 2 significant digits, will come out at 1.1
